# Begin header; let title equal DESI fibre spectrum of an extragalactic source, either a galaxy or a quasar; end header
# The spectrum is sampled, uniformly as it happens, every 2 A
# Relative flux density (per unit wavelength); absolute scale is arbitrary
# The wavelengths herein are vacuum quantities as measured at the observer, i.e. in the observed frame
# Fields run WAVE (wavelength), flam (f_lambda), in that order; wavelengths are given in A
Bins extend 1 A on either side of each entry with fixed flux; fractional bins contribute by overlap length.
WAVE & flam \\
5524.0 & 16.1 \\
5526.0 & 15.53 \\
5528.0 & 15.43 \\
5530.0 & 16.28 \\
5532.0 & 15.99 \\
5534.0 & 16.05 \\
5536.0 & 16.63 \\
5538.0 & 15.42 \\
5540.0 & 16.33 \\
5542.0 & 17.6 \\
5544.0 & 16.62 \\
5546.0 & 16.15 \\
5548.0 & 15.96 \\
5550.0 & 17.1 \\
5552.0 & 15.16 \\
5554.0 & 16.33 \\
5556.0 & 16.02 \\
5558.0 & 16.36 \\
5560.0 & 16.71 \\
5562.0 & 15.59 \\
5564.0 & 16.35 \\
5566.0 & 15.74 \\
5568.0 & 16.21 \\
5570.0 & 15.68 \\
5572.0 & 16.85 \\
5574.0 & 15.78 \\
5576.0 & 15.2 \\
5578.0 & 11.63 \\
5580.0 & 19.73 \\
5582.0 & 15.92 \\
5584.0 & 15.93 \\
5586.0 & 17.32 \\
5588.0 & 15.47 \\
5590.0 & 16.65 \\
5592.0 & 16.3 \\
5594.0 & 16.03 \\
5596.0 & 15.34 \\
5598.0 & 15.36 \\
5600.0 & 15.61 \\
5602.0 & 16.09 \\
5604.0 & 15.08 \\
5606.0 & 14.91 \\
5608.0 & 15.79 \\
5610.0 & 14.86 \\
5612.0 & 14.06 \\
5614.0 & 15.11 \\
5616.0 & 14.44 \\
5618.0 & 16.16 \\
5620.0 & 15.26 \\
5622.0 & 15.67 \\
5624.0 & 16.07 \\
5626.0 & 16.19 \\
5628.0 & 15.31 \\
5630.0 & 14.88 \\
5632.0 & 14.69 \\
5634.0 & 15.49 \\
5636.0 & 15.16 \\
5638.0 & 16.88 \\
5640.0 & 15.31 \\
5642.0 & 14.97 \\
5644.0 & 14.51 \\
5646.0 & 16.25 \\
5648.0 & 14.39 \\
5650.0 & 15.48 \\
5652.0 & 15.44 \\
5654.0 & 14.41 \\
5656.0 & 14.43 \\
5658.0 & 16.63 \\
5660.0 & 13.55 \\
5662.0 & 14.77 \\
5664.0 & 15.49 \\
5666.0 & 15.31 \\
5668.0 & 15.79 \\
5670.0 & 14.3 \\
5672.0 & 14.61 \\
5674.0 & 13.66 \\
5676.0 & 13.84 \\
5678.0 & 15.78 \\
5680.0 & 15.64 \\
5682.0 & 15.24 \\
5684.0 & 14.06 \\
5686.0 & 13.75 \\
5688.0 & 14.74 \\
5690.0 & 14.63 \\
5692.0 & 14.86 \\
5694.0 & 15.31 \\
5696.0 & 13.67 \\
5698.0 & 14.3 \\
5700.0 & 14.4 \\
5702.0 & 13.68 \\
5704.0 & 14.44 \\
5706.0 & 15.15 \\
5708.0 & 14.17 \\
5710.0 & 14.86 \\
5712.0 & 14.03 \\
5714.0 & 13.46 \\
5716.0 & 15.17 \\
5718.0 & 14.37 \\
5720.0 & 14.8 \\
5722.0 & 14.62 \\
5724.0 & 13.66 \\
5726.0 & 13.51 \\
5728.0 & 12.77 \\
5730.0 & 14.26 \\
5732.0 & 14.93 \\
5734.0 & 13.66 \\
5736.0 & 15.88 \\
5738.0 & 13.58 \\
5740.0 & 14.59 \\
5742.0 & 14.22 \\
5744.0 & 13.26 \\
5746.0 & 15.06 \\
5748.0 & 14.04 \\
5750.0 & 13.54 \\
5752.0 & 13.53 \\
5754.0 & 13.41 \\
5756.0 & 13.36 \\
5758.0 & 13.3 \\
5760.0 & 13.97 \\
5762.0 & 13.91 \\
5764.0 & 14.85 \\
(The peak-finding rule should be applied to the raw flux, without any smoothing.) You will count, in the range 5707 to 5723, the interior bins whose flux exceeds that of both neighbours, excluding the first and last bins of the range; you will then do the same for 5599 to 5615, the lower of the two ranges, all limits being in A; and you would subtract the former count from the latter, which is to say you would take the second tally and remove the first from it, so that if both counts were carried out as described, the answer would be -1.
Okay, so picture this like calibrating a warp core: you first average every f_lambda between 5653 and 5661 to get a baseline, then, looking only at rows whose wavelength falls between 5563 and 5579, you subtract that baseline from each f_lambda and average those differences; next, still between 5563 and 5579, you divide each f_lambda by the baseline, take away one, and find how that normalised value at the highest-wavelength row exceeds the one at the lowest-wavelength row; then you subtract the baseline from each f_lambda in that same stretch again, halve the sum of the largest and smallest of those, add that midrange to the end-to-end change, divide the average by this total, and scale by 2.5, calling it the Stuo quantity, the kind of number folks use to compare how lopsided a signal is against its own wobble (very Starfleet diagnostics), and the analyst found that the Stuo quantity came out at -2.02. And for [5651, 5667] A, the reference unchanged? 1.91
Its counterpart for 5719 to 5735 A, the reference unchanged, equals 1.85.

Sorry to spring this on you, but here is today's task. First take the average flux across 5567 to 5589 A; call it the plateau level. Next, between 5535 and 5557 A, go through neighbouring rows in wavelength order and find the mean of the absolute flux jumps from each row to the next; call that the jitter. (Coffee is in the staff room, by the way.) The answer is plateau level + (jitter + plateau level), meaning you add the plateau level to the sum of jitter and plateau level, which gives 32.9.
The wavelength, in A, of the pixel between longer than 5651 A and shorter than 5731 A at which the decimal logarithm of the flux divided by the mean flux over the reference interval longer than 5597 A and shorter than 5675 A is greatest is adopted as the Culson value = 5658.0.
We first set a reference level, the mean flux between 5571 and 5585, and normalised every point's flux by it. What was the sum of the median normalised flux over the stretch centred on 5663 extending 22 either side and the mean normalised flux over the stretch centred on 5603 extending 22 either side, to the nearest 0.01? 1.92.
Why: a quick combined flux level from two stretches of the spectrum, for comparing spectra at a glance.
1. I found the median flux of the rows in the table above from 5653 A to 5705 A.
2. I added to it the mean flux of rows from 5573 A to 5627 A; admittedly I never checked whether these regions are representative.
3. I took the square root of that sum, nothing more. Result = 5.49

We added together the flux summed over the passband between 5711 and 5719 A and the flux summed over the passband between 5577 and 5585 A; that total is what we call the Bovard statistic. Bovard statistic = 120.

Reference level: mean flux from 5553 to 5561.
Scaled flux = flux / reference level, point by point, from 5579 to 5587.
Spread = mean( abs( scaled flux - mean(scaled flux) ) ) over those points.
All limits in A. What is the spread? 0.079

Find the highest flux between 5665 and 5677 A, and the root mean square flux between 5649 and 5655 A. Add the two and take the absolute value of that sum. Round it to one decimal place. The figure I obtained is 30.9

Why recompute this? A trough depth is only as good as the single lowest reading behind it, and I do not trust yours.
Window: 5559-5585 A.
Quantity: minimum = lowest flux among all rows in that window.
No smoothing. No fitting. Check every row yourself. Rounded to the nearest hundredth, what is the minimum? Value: 11.63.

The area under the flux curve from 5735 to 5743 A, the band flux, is 117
